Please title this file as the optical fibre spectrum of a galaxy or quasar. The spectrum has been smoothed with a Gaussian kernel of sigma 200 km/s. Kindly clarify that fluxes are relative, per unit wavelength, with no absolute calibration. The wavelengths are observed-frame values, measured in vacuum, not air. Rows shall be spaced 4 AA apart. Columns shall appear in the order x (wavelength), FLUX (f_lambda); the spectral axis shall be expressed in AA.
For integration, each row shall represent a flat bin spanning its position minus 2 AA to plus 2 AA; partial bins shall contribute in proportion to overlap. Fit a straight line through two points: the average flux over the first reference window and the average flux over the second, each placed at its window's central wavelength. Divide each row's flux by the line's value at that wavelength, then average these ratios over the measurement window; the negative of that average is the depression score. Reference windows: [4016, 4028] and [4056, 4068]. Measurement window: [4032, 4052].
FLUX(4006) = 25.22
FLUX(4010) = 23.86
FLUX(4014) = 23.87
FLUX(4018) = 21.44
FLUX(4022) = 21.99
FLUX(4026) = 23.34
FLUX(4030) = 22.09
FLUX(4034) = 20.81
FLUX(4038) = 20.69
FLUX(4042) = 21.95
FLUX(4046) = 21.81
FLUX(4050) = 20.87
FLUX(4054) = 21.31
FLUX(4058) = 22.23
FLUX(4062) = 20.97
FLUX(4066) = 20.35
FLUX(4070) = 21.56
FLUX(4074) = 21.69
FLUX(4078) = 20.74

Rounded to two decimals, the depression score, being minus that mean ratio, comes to -0.98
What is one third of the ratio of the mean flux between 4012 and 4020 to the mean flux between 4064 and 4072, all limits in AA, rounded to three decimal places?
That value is 0.360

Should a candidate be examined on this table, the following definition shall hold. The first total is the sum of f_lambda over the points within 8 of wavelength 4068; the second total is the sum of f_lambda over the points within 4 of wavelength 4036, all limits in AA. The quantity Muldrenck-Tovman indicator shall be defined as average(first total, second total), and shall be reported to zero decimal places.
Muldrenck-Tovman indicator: 63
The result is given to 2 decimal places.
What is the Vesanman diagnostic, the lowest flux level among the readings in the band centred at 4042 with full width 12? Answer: 20.69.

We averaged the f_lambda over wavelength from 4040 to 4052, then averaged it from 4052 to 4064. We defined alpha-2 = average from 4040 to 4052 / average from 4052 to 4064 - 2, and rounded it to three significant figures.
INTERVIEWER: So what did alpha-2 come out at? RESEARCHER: -0.998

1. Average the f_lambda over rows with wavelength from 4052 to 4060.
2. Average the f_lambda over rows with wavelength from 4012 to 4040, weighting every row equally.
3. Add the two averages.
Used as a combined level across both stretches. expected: 43.80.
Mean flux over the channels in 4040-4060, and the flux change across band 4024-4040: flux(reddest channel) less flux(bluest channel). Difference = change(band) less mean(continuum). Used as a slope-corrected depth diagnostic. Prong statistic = -24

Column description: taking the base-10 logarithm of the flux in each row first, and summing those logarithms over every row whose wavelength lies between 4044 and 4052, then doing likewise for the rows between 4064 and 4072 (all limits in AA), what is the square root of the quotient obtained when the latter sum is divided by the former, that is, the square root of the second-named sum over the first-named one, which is 0.997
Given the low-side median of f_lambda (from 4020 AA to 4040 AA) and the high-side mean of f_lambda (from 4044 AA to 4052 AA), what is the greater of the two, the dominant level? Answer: 22.0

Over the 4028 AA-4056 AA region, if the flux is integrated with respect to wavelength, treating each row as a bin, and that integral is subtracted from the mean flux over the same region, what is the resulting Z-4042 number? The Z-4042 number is -577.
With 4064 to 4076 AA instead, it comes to -233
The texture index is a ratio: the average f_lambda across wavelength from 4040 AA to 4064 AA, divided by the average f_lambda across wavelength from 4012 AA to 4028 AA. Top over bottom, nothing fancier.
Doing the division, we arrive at 0.950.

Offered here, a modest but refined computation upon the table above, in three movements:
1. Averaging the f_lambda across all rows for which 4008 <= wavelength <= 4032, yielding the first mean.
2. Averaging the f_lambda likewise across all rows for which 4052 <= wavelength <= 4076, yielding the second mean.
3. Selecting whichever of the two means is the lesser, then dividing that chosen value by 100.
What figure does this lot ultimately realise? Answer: 0.214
